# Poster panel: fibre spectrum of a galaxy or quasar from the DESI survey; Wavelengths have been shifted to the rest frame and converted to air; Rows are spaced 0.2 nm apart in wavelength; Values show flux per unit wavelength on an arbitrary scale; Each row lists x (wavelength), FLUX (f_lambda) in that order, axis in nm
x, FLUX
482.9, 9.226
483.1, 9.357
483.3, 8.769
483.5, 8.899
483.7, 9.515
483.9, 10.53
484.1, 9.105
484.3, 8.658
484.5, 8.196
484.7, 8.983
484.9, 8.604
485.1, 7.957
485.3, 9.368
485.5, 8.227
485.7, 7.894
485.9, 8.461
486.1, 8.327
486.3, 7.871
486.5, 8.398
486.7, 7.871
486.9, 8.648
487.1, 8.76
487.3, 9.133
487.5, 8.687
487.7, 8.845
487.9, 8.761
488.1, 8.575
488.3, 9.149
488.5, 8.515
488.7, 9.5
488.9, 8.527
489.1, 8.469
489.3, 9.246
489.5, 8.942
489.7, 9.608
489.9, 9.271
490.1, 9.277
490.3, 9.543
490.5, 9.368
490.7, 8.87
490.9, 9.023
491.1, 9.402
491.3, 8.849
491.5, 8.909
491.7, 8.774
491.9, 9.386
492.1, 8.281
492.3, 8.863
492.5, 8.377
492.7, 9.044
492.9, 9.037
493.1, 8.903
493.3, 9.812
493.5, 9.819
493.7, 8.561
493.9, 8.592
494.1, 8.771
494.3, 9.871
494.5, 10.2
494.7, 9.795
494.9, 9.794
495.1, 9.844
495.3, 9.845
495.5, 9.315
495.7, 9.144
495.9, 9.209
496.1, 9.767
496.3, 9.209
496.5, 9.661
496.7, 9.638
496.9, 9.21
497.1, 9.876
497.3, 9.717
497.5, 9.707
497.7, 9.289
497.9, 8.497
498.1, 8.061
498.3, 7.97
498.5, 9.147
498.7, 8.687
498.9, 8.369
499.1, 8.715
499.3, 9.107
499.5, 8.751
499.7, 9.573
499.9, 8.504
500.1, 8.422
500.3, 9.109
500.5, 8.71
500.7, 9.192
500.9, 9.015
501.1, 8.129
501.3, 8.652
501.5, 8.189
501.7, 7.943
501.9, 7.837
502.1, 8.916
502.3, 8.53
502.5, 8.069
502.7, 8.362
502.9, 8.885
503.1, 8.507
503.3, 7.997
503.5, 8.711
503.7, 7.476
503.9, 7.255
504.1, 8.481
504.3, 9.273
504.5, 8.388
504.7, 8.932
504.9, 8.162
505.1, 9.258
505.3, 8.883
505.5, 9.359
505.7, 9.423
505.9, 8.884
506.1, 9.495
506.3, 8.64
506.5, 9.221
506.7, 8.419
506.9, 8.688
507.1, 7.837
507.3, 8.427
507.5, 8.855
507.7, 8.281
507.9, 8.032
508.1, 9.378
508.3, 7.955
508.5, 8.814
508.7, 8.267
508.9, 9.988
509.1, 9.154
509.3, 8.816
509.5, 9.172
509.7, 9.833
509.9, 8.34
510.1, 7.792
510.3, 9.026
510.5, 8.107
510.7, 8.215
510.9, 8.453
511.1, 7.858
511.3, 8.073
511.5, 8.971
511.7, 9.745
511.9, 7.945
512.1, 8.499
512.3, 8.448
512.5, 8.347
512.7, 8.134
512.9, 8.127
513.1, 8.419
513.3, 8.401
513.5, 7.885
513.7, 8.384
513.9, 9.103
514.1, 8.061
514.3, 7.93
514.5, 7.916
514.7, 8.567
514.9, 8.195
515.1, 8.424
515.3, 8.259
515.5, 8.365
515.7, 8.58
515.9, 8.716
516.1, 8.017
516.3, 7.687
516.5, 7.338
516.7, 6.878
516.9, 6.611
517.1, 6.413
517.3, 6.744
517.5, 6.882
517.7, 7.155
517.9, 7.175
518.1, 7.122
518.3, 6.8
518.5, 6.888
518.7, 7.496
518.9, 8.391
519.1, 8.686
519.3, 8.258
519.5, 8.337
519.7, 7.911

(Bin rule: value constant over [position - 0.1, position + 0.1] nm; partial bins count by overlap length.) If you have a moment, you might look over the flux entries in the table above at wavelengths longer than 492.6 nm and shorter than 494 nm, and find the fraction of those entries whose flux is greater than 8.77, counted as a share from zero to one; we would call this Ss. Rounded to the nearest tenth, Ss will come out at 0.7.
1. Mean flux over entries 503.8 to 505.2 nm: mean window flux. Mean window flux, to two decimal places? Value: 8.54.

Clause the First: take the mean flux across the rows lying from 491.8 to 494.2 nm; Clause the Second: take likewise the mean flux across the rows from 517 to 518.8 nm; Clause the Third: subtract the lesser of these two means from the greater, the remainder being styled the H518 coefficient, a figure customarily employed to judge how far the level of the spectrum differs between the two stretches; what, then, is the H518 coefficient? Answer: 2.0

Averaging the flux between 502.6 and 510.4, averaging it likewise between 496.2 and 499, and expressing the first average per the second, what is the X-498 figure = 0.96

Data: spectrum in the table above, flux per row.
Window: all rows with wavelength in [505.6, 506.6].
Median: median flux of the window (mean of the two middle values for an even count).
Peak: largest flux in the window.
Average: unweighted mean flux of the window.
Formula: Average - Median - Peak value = -9.58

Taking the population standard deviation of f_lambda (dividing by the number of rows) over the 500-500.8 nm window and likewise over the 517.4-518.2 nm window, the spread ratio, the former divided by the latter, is 2.6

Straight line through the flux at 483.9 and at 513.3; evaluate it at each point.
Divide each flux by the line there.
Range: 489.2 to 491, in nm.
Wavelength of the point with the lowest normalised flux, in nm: 489.5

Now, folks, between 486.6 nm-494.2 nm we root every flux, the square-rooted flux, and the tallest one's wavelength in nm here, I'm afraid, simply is 493.5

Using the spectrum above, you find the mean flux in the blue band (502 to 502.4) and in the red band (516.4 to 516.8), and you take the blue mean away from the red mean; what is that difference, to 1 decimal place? -1.6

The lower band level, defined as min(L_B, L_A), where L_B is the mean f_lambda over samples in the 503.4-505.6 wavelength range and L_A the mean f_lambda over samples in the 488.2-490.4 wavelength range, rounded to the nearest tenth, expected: 8.6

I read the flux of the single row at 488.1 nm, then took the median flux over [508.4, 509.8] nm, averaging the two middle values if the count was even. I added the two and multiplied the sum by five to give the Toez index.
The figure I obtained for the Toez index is 88.6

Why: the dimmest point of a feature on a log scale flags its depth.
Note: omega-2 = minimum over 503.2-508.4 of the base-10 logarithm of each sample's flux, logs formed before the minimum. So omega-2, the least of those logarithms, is 0.86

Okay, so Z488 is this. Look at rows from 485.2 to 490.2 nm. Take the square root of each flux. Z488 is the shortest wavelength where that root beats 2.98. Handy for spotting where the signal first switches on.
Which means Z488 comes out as 485.3 nm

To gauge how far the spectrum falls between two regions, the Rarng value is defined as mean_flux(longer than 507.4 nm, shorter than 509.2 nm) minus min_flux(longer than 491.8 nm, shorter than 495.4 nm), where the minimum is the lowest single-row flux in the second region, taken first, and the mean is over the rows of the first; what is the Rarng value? 0.47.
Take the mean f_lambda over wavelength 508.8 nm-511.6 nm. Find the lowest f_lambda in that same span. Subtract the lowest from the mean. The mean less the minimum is 0.91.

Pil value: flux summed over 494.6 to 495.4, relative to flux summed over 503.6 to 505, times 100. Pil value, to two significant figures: 68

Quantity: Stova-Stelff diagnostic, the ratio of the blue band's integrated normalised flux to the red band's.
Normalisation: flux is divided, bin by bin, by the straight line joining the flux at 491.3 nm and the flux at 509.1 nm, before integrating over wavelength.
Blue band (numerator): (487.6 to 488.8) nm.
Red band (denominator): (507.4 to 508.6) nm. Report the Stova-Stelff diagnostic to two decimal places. 1.08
